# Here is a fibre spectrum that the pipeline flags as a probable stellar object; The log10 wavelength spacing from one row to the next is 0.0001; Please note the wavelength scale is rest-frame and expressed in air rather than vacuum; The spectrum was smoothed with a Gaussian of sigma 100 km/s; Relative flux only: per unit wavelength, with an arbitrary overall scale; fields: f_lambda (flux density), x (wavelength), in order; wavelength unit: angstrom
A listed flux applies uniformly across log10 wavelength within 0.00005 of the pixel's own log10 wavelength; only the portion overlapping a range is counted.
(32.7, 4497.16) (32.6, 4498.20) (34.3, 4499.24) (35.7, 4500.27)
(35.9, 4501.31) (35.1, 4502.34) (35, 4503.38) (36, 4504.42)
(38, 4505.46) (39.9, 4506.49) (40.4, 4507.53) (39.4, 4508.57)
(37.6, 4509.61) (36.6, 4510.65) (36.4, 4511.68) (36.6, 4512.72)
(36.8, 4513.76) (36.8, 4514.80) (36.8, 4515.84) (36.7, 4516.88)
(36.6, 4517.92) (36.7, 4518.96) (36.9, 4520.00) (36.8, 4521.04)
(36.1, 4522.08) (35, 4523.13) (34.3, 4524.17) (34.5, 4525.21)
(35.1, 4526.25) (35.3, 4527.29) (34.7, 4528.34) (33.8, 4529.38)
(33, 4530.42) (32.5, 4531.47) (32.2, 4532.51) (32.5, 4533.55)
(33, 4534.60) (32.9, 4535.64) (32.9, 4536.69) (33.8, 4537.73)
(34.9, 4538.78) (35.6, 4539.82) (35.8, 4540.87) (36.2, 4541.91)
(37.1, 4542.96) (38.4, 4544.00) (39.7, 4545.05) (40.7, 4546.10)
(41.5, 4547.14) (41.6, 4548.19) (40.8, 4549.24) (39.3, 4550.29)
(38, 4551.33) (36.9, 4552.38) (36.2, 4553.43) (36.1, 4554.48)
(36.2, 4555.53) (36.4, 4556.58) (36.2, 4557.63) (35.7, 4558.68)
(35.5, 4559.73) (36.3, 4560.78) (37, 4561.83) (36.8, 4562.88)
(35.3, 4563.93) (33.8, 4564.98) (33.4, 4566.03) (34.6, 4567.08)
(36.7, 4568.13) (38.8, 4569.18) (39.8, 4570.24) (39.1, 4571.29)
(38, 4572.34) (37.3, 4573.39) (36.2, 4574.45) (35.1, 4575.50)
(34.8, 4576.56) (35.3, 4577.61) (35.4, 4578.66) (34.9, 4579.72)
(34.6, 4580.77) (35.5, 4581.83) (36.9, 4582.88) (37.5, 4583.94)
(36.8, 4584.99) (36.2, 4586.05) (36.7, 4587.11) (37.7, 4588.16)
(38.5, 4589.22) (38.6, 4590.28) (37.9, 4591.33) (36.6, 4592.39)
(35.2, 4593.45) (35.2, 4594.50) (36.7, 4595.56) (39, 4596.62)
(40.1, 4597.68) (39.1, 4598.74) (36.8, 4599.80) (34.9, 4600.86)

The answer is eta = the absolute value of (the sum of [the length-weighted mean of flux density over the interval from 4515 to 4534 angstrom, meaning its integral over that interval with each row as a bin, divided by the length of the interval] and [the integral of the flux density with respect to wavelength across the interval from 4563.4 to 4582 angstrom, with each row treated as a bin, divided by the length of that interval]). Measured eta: 71.1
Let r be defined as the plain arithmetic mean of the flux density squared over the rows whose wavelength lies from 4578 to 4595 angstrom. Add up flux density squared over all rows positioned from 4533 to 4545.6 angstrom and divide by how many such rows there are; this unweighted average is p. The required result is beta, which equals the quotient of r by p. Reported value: 1.07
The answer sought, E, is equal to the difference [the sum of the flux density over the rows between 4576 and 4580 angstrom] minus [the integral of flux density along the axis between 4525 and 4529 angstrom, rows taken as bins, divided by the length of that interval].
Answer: 106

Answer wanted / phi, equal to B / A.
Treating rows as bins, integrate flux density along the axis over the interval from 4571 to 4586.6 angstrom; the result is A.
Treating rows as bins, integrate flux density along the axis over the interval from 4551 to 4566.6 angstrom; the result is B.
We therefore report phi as 0.99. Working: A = 565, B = 561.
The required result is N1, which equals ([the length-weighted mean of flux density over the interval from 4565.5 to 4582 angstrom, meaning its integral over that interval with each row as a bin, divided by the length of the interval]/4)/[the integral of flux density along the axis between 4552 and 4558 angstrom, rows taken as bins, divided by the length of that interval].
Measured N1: 0.250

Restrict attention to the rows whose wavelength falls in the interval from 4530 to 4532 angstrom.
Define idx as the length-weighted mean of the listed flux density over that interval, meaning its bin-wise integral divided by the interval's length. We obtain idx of 33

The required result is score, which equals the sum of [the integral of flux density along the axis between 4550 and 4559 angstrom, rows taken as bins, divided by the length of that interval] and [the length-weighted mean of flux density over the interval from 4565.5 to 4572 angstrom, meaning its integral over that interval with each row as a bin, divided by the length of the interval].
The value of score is 73.8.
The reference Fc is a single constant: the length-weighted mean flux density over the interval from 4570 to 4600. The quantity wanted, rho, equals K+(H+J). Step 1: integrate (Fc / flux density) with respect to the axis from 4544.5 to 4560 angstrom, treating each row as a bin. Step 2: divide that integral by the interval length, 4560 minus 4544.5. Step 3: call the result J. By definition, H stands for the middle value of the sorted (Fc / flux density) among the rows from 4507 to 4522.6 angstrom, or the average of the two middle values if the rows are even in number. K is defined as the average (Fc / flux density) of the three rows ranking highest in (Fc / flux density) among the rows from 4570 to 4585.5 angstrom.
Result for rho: 3.04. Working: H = 1.00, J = 0.972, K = 1.06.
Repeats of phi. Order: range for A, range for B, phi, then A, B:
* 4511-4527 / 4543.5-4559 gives 1.03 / 578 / 593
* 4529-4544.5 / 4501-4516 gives 1.05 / 532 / 558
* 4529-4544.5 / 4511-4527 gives 1.09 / 532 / 578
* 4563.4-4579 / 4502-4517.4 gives 1.01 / 566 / 573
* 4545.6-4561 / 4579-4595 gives 1.00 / 583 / 585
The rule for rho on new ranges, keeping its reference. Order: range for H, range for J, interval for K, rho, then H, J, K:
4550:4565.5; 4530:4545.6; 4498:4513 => 3.18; 1.02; 1.067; 1.09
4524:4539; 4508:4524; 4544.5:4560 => 3.13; 1.09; 1.005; 1.03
